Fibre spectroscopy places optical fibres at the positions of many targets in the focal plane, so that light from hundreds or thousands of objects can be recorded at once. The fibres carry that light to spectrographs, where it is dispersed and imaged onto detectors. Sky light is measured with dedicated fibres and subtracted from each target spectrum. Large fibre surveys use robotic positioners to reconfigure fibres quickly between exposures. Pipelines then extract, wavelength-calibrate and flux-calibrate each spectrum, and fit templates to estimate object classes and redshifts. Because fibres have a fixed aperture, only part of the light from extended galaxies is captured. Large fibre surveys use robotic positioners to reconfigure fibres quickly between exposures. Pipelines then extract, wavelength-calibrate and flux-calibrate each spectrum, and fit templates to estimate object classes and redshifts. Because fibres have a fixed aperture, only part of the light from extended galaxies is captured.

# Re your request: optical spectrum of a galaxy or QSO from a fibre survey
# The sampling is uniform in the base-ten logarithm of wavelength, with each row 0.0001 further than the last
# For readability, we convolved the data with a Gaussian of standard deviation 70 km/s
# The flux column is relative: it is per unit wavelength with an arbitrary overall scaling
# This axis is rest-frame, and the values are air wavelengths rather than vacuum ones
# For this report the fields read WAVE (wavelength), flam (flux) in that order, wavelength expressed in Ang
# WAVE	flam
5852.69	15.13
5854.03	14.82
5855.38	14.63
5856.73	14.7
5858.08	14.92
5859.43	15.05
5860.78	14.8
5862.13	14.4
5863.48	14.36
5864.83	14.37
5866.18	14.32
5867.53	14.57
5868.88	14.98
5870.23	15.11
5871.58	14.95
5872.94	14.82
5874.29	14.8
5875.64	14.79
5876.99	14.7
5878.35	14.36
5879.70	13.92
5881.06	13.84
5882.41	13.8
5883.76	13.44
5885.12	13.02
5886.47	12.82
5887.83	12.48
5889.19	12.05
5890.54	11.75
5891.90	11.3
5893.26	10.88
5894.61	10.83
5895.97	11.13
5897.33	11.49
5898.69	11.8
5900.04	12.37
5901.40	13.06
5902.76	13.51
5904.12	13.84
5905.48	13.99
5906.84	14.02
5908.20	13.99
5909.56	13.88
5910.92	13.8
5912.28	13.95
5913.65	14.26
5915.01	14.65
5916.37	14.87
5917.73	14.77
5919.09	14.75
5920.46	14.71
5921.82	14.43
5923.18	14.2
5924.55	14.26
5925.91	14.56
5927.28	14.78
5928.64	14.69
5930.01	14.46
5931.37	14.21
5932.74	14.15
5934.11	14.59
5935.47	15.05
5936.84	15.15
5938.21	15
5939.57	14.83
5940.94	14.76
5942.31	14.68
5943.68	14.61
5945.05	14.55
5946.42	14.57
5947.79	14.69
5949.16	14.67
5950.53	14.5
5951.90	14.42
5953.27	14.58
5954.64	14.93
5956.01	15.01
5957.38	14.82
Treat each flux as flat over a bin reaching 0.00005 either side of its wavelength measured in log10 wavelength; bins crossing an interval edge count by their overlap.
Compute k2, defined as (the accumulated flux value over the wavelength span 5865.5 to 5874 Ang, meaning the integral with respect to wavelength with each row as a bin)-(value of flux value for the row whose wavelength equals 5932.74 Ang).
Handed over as 112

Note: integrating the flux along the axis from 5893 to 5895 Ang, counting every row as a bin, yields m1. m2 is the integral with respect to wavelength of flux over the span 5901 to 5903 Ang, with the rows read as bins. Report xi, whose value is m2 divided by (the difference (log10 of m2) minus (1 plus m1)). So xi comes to -1.2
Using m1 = 22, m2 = 26.5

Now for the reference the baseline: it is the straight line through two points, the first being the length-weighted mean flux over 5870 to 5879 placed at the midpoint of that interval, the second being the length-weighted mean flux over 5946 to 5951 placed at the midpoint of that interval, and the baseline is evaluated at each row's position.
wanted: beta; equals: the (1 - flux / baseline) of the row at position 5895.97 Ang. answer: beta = 0.244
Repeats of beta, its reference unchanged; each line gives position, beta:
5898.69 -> 0.198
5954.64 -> -0.023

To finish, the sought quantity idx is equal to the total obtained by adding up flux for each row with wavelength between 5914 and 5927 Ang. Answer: 131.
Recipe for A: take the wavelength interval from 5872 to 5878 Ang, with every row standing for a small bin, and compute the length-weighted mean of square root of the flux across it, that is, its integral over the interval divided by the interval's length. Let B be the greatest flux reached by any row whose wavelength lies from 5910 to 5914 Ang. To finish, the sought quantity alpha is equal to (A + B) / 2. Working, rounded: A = 3.84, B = 14.26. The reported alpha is 9.05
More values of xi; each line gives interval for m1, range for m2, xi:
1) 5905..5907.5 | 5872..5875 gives -1.3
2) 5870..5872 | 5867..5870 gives -1.5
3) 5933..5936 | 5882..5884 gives -0.6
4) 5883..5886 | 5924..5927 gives -1.1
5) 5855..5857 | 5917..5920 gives -1.5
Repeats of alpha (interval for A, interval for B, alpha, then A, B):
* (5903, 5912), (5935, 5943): 9.44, 3.73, 15.15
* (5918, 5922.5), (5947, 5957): 9.42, 3.83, 15.01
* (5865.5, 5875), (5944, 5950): 9.27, 3.85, 14.69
